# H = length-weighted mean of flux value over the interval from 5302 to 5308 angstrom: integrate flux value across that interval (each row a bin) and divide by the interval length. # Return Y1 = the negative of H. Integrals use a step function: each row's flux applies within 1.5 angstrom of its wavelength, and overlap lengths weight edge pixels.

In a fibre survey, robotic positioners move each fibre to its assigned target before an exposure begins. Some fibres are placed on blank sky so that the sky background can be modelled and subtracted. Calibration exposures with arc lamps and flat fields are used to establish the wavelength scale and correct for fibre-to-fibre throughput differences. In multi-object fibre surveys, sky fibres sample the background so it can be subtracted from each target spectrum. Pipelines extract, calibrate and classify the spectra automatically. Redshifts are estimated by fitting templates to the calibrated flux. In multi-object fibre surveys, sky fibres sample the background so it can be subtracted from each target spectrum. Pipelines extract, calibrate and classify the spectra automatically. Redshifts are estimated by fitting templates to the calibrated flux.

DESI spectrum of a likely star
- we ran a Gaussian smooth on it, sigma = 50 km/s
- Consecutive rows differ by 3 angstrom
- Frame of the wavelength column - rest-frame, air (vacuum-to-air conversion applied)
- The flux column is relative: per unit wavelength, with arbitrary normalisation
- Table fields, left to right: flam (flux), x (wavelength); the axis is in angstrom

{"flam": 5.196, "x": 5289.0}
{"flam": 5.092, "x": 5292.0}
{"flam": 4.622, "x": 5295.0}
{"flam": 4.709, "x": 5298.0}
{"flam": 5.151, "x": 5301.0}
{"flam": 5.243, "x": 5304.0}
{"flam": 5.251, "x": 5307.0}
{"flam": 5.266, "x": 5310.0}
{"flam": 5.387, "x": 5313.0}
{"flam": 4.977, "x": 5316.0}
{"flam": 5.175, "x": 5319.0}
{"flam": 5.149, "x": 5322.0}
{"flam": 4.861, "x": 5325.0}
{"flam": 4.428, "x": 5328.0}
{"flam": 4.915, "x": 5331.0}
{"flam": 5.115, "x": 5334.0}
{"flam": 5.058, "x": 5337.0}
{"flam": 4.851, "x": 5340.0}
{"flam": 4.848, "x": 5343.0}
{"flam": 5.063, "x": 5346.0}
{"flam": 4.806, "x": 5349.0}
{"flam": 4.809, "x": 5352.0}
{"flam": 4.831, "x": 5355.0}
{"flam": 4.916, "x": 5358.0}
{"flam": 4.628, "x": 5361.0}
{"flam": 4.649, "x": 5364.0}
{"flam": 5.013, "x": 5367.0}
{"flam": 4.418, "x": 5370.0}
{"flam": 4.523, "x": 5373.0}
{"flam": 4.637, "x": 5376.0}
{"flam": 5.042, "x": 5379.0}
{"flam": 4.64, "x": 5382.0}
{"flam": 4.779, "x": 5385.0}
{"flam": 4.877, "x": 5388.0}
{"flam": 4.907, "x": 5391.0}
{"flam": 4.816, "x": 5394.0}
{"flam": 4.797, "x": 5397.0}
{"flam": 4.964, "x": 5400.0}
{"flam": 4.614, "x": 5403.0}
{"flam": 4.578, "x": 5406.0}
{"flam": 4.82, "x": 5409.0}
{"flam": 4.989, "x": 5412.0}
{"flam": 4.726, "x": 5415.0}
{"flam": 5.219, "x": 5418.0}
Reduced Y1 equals -5.24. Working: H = 5.24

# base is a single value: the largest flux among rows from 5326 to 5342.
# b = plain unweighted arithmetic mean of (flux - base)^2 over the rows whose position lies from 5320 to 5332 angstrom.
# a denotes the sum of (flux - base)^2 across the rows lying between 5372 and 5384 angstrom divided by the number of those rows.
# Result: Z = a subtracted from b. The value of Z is -0.06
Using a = 0.20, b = 0.14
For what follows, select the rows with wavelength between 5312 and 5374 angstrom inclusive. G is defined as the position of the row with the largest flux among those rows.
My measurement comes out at 5313.0 angstrom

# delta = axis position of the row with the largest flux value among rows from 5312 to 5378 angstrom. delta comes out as 5313.0 angstrom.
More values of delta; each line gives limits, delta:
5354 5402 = 5379.0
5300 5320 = 5313.0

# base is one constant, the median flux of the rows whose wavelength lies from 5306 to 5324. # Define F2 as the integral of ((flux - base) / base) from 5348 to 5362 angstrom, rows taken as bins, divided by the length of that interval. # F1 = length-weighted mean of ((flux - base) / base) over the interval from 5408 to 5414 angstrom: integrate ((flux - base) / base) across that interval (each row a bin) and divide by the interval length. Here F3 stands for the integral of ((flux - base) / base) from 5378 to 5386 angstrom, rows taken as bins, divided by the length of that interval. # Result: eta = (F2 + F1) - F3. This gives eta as -0.06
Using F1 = -0.061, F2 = -0.08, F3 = -0.077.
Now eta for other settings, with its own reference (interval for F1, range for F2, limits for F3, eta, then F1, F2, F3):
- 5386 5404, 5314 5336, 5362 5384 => -0.02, -0.073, -0.05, -0.098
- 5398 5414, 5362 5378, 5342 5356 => -0.12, -0.081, -0.11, -0.065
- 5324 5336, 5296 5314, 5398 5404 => -0.01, -0.072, -0.01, -0.078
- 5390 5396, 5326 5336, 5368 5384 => -0.04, -0.069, -0.07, -0.105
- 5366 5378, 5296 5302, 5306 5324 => -0.17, -0.108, -0.06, -0.004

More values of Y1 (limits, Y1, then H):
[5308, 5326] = -5.15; 5.15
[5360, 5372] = -4.67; 4.67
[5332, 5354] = -4.93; 4.93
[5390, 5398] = -4.84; 4.84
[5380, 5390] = -4.79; 4.79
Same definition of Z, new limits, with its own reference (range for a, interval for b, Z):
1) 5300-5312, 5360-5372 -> 0.22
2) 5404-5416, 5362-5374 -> 0.13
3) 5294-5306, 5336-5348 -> -0.07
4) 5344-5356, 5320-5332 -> 0.08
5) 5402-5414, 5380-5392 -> -0.05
